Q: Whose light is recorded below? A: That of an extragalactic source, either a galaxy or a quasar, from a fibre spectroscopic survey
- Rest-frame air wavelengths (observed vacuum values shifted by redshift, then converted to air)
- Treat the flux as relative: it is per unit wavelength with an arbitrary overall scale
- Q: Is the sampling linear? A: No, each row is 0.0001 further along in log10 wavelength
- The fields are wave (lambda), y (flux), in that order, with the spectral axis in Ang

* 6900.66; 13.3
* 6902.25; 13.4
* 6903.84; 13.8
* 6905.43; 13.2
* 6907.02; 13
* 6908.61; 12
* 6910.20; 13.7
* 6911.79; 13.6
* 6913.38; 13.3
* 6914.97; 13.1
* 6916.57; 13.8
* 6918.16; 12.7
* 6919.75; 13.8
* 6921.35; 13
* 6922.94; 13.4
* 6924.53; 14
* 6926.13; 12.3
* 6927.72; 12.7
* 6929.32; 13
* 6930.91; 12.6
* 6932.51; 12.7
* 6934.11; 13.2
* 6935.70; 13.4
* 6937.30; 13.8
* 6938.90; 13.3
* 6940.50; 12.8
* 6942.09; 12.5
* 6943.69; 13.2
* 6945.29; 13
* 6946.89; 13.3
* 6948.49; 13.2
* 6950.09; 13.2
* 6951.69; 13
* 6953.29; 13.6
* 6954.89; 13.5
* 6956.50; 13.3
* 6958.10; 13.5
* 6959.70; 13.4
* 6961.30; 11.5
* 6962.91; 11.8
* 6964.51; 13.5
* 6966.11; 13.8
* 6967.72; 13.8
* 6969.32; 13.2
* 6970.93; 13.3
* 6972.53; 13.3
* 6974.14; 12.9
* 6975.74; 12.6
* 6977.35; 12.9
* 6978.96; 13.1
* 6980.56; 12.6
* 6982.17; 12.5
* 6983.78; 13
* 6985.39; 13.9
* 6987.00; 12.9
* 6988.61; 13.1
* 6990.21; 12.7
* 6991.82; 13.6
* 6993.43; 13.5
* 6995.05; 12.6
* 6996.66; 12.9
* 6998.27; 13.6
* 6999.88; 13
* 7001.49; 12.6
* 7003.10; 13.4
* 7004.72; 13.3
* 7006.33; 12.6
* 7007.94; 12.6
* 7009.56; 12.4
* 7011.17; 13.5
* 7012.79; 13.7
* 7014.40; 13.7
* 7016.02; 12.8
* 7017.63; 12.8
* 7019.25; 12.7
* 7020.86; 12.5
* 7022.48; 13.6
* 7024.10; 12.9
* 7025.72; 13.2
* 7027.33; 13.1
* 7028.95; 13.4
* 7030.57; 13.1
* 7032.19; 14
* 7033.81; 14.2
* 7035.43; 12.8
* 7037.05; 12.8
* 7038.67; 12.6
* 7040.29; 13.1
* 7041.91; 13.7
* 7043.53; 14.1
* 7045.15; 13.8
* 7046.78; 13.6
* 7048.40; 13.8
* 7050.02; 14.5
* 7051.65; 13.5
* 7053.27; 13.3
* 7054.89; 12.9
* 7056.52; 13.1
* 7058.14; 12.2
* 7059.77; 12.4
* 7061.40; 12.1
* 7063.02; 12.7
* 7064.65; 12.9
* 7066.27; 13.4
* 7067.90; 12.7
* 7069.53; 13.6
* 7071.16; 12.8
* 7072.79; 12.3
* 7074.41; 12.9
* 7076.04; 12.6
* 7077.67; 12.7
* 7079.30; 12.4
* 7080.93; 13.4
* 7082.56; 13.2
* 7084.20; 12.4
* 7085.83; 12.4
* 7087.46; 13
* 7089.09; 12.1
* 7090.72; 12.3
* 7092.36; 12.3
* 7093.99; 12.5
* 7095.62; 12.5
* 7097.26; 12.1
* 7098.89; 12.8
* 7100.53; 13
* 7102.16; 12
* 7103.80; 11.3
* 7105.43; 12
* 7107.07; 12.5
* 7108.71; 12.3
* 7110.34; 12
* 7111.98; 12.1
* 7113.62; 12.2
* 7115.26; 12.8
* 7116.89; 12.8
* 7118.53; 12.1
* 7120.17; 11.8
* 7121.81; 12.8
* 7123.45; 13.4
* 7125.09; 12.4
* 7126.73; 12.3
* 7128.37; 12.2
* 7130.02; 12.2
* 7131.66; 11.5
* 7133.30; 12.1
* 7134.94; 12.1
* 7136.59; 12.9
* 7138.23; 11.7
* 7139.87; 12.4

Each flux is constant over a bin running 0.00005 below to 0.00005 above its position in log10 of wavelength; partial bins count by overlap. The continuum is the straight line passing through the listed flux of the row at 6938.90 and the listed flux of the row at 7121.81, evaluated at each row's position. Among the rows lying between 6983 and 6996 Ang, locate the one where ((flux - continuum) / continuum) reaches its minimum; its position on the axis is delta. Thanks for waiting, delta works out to 6995.05 Ang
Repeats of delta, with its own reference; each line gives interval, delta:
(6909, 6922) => 6918.16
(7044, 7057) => 7054.89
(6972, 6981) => 6975.74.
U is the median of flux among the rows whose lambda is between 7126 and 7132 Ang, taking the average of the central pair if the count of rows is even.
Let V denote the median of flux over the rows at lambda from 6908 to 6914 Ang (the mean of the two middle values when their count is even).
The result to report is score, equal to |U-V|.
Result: 1.25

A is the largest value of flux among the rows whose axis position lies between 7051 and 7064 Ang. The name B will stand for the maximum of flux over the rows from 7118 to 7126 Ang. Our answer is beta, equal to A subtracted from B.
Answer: -0.1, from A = 13.5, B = 13.4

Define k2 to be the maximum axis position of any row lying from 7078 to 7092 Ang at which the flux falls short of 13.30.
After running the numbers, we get 7090.72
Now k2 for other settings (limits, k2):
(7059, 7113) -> 7111.98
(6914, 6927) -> 6926.13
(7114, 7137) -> 7136.59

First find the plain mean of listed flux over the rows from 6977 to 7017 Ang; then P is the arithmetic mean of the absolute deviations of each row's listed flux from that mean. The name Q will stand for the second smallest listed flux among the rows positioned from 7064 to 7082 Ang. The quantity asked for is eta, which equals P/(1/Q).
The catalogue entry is 4.70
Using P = 0.38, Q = 12.4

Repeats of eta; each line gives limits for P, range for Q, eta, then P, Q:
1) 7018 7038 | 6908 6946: 5.01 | 0.41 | 12.3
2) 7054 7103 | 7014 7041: 4.41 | 0.35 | 12.6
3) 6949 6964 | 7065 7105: 7.08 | 0.59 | 12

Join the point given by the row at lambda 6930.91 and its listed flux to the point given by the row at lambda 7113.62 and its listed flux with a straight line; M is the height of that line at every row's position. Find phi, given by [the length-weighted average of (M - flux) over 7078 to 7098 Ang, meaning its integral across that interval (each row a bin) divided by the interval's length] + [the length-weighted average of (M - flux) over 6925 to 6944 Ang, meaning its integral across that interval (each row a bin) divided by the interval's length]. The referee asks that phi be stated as -0.68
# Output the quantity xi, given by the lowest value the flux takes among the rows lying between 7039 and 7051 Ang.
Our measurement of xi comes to 13.1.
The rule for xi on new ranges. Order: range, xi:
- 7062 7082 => 12.3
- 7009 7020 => 12.4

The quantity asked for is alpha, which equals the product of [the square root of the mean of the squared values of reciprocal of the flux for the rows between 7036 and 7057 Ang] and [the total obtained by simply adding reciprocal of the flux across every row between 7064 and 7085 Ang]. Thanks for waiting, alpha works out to 0.0754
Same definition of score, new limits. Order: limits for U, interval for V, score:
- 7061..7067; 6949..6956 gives 0.55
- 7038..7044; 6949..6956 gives 0.05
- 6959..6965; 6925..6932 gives 0.05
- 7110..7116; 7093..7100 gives 0.35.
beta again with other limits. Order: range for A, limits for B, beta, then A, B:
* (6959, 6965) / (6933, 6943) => 0.3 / 13.5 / 13.8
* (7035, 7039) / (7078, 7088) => 0.6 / 12.8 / 13.4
